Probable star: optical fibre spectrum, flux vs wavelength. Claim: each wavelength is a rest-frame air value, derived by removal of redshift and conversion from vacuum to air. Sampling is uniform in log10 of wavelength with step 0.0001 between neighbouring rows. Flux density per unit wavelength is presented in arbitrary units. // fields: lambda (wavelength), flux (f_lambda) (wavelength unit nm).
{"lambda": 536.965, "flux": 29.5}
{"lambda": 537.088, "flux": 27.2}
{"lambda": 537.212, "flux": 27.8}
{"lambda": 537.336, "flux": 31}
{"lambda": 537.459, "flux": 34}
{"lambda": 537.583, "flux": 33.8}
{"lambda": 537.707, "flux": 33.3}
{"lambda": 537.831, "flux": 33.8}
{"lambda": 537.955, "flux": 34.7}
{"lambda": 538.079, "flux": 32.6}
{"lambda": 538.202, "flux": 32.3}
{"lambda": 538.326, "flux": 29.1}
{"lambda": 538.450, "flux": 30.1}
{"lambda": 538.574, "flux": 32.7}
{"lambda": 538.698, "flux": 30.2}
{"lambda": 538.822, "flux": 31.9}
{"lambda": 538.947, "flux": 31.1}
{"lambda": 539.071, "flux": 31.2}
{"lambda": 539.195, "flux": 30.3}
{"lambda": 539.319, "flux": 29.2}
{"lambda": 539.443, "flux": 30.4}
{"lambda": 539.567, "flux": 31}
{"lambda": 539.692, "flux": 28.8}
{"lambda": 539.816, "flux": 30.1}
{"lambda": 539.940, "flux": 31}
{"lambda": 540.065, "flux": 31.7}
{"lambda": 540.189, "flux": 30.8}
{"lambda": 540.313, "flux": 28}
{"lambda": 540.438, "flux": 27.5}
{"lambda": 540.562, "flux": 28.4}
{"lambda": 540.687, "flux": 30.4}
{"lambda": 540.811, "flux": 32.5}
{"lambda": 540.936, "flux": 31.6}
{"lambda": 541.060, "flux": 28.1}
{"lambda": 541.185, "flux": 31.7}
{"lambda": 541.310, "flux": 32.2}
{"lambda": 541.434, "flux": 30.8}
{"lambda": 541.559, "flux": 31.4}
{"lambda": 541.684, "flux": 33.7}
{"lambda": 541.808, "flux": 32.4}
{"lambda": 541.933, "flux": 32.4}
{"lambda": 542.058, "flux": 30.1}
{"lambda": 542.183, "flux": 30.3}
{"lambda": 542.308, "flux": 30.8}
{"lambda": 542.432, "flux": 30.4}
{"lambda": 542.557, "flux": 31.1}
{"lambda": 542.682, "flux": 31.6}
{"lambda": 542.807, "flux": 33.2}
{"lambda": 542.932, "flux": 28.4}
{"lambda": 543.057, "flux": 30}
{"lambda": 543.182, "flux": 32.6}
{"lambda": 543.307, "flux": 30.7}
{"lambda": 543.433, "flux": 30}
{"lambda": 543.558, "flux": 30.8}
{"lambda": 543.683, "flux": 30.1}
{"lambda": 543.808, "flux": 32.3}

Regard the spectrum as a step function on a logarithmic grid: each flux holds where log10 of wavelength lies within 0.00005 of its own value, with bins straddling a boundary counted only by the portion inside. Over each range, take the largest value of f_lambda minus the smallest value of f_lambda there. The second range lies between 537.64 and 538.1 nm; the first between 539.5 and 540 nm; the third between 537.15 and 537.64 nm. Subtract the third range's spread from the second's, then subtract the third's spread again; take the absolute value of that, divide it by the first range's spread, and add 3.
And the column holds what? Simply 7.7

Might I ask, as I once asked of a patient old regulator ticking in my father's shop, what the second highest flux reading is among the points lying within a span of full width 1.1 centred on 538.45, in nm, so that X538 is 32.7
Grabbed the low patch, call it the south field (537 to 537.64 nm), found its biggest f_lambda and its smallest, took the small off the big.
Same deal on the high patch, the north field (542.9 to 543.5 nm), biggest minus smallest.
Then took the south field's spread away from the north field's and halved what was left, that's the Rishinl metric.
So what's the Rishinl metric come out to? -1.3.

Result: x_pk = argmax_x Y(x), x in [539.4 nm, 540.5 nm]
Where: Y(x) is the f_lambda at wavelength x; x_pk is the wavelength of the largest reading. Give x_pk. 540.065 nm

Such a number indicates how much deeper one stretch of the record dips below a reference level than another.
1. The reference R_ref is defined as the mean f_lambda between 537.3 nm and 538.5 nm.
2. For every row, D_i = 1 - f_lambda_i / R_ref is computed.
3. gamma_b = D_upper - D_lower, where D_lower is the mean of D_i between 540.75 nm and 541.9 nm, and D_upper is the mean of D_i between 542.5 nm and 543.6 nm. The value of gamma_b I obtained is 0.021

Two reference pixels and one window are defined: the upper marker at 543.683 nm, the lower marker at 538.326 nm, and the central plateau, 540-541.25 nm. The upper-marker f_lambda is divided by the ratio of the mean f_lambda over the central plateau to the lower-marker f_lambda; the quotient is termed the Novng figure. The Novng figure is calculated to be 29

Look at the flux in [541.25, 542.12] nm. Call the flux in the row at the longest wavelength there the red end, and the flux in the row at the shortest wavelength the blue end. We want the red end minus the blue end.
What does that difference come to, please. -2.1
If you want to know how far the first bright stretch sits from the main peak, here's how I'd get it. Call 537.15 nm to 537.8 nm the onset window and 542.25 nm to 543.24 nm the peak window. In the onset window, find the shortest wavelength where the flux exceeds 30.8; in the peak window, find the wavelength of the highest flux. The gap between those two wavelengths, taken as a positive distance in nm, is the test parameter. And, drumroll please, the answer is 5.47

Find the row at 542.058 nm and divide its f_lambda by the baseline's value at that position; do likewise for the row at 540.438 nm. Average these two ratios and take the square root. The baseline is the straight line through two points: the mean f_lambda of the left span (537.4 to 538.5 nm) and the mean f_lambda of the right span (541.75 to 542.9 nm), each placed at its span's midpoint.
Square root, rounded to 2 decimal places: 0.95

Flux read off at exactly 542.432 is 30.4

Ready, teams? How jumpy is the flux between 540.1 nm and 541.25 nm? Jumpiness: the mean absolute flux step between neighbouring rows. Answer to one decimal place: 2.0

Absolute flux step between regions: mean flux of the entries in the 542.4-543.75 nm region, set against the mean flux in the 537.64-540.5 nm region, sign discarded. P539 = 0.1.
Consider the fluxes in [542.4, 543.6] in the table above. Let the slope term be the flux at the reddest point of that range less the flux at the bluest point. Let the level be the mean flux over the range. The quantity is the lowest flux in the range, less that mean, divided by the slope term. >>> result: -6.2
